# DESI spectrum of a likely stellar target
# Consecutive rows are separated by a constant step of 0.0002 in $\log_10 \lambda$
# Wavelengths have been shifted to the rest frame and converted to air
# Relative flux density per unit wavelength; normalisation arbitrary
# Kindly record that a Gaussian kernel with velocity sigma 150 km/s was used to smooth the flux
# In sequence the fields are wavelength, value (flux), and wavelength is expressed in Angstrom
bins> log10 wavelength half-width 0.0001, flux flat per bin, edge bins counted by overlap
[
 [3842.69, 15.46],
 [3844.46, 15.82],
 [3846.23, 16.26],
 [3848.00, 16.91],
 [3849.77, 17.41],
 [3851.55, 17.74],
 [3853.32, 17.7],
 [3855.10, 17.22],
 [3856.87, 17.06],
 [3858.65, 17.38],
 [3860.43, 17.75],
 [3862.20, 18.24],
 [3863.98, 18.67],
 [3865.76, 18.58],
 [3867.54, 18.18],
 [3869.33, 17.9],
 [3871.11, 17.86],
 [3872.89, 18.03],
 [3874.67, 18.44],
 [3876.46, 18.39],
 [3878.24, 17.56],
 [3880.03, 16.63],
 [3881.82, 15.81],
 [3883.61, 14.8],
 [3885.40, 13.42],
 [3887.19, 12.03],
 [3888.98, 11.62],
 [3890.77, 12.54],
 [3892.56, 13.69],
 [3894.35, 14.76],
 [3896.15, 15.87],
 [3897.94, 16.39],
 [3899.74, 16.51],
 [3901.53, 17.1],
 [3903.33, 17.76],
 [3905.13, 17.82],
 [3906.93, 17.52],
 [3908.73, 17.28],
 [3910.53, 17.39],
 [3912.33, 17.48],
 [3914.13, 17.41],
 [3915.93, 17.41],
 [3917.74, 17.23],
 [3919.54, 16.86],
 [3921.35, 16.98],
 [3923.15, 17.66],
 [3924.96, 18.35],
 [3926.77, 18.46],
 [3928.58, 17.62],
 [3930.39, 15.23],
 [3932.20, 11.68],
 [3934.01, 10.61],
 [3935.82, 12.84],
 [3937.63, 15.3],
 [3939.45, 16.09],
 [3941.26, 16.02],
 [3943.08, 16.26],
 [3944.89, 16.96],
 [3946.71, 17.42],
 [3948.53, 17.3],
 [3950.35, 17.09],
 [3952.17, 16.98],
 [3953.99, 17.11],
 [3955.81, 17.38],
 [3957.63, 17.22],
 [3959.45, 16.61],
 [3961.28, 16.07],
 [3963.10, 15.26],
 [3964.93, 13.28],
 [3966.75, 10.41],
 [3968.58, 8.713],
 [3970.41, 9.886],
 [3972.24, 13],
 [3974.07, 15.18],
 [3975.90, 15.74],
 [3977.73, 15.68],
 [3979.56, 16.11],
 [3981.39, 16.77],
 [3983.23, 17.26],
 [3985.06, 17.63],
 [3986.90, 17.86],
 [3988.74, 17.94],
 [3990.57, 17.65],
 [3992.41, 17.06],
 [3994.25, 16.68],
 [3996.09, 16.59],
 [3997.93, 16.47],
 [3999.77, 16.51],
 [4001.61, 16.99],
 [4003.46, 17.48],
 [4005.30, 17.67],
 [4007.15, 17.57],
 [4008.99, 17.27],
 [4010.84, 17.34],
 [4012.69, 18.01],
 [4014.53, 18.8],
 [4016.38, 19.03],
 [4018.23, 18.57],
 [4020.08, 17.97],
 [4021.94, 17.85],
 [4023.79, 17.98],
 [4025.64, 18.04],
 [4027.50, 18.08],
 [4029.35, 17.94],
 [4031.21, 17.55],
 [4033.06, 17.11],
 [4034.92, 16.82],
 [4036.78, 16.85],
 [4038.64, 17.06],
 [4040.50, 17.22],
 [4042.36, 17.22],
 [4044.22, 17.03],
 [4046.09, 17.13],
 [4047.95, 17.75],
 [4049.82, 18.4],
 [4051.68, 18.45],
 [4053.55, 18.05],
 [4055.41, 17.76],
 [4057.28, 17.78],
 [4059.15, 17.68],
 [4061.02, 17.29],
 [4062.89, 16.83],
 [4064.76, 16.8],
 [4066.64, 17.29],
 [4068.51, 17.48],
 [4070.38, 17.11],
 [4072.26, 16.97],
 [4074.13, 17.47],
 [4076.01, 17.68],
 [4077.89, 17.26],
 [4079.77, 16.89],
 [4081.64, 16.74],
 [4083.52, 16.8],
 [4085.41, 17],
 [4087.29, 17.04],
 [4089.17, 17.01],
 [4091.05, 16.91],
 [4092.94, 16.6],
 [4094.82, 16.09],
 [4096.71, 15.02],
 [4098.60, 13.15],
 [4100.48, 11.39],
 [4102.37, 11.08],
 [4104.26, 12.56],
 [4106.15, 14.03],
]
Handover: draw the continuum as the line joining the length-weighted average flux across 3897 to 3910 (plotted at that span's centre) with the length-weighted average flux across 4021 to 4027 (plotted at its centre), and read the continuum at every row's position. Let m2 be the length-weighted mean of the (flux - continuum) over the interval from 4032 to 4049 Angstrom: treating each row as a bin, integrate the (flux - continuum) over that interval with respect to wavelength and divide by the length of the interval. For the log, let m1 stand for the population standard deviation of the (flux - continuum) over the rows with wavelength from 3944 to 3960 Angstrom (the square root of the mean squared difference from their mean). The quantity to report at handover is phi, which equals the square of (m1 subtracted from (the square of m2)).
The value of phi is 0.3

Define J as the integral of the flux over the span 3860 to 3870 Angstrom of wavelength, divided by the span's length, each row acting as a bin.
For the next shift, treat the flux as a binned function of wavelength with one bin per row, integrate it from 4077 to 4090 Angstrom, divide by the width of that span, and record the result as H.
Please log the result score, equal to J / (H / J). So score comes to 19.6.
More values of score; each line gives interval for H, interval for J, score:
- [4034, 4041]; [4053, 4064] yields 18.1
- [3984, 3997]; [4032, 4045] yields 16.8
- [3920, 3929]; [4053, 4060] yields 17.9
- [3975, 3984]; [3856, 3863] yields 19.0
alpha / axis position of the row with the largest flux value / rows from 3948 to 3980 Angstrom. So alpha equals 3955.81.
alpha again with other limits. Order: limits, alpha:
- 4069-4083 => 4076.01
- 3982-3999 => 3988.74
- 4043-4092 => 4051.68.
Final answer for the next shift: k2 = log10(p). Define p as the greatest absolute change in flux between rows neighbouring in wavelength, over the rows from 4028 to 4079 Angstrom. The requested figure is -0.19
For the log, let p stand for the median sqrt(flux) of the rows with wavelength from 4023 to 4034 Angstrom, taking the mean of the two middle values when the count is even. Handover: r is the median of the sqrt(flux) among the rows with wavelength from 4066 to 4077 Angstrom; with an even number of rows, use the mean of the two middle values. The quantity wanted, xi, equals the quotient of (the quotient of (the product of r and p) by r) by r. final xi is 1.017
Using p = 4.24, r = 4.17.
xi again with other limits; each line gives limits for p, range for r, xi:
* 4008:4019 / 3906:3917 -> 1.025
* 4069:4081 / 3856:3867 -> 0.977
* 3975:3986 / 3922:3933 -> 0.965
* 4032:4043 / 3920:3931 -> 0.984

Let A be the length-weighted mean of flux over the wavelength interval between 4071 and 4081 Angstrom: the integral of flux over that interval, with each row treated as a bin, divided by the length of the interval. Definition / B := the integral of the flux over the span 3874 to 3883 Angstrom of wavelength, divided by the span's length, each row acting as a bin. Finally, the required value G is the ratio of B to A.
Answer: 1.00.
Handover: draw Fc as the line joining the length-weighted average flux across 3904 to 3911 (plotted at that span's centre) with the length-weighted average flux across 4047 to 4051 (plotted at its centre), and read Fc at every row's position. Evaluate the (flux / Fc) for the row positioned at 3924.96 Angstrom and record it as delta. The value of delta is 1.04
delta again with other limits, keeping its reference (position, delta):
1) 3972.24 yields 0.73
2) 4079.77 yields 0.93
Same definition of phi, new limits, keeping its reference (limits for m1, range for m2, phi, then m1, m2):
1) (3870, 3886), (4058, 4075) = 0.5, 1.69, -1.0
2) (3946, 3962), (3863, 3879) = 1.0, 0.43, 1.2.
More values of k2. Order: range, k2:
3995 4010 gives -0.31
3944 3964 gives -0.09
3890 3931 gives 0.38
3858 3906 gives 0.14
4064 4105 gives 0.27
